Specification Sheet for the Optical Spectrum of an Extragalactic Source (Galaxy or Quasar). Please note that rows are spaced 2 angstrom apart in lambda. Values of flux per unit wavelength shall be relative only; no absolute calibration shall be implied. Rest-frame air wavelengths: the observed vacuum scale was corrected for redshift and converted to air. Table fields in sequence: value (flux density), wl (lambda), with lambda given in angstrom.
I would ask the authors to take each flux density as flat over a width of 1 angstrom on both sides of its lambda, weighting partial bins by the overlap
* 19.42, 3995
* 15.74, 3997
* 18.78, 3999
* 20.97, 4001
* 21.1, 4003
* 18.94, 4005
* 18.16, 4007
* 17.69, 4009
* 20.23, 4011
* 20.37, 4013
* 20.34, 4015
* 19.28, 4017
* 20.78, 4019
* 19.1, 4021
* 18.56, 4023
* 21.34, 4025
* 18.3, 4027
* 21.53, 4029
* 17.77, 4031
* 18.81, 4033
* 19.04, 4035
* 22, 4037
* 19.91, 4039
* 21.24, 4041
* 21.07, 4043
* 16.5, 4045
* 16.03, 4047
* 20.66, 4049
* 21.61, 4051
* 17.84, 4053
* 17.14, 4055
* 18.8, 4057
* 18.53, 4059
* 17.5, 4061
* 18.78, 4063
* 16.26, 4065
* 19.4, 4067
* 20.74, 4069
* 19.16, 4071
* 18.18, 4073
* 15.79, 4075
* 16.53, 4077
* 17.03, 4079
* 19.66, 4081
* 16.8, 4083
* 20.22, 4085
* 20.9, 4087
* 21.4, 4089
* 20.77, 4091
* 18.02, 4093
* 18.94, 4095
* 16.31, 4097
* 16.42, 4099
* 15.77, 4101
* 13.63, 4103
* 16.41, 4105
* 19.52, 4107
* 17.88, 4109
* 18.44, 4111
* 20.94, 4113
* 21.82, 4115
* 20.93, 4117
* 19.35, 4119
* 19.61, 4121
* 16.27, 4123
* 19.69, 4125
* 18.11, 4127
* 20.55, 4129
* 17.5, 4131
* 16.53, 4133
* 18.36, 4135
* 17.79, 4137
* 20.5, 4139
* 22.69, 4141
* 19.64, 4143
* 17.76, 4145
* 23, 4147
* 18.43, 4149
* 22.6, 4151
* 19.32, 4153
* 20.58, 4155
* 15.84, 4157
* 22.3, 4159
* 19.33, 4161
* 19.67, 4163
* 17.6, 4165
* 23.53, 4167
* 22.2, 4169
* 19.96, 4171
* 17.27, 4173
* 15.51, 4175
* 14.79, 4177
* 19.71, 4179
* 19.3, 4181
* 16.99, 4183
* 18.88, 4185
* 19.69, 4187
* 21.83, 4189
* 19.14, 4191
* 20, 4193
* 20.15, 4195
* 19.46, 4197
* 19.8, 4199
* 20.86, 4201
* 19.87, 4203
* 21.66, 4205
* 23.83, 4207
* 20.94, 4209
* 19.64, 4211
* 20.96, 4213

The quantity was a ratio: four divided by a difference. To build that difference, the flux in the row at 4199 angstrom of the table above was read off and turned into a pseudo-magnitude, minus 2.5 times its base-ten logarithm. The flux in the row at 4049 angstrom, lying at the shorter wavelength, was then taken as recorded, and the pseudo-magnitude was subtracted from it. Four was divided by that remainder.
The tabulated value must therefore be 0.167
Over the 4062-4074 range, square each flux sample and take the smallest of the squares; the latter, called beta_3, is 264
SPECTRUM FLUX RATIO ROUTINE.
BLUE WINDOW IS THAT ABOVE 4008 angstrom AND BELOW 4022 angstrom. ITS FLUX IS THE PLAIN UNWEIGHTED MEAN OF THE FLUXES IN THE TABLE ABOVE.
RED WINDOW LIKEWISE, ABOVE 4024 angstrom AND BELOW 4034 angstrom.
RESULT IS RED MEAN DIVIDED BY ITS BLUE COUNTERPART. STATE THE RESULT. 0.99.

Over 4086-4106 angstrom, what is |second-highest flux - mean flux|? 3.0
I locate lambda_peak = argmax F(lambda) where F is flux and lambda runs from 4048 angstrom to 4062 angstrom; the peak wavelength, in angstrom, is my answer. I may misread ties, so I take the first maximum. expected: 4051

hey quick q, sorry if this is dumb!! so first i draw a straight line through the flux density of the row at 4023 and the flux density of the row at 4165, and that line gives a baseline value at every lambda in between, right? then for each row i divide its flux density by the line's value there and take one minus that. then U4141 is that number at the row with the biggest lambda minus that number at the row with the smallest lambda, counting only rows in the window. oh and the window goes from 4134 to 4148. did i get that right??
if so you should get -0.267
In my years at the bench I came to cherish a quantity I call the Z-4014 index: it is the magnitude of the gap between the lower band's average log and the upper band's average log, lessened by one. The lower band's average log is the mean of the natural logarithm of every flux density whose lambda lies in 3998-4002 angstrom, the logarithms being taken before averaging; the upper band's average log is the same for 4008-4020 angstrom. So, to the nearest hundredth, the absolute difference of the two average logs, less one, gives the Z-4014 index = -1.00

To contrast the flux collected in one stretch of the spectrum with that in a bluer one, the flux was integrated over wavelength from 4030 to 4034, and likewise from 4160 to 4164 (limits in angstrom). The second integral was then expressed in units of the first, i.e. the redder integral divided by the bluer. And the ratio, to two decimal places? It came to 1.07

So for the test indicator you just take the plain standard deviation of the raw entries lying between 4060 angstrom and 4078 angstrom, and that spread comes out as 1.6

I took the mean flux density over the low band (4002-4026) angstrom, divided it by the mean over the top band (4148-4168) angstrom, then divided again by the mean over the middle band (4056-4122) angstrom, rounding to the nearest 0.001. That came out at 0.053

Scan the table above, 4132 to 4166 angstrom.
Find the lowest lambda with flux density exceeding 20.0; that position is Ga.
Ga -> 4139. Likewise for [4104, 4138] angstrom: 4113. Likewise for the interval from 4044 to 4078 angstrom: 4049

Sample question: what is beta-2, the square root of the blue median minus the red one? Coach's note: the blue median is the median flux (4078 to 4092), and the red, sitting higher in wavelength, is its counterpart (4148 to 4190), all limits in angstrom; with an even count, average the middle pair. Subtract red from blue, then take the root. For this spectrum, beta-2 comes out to 0.94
